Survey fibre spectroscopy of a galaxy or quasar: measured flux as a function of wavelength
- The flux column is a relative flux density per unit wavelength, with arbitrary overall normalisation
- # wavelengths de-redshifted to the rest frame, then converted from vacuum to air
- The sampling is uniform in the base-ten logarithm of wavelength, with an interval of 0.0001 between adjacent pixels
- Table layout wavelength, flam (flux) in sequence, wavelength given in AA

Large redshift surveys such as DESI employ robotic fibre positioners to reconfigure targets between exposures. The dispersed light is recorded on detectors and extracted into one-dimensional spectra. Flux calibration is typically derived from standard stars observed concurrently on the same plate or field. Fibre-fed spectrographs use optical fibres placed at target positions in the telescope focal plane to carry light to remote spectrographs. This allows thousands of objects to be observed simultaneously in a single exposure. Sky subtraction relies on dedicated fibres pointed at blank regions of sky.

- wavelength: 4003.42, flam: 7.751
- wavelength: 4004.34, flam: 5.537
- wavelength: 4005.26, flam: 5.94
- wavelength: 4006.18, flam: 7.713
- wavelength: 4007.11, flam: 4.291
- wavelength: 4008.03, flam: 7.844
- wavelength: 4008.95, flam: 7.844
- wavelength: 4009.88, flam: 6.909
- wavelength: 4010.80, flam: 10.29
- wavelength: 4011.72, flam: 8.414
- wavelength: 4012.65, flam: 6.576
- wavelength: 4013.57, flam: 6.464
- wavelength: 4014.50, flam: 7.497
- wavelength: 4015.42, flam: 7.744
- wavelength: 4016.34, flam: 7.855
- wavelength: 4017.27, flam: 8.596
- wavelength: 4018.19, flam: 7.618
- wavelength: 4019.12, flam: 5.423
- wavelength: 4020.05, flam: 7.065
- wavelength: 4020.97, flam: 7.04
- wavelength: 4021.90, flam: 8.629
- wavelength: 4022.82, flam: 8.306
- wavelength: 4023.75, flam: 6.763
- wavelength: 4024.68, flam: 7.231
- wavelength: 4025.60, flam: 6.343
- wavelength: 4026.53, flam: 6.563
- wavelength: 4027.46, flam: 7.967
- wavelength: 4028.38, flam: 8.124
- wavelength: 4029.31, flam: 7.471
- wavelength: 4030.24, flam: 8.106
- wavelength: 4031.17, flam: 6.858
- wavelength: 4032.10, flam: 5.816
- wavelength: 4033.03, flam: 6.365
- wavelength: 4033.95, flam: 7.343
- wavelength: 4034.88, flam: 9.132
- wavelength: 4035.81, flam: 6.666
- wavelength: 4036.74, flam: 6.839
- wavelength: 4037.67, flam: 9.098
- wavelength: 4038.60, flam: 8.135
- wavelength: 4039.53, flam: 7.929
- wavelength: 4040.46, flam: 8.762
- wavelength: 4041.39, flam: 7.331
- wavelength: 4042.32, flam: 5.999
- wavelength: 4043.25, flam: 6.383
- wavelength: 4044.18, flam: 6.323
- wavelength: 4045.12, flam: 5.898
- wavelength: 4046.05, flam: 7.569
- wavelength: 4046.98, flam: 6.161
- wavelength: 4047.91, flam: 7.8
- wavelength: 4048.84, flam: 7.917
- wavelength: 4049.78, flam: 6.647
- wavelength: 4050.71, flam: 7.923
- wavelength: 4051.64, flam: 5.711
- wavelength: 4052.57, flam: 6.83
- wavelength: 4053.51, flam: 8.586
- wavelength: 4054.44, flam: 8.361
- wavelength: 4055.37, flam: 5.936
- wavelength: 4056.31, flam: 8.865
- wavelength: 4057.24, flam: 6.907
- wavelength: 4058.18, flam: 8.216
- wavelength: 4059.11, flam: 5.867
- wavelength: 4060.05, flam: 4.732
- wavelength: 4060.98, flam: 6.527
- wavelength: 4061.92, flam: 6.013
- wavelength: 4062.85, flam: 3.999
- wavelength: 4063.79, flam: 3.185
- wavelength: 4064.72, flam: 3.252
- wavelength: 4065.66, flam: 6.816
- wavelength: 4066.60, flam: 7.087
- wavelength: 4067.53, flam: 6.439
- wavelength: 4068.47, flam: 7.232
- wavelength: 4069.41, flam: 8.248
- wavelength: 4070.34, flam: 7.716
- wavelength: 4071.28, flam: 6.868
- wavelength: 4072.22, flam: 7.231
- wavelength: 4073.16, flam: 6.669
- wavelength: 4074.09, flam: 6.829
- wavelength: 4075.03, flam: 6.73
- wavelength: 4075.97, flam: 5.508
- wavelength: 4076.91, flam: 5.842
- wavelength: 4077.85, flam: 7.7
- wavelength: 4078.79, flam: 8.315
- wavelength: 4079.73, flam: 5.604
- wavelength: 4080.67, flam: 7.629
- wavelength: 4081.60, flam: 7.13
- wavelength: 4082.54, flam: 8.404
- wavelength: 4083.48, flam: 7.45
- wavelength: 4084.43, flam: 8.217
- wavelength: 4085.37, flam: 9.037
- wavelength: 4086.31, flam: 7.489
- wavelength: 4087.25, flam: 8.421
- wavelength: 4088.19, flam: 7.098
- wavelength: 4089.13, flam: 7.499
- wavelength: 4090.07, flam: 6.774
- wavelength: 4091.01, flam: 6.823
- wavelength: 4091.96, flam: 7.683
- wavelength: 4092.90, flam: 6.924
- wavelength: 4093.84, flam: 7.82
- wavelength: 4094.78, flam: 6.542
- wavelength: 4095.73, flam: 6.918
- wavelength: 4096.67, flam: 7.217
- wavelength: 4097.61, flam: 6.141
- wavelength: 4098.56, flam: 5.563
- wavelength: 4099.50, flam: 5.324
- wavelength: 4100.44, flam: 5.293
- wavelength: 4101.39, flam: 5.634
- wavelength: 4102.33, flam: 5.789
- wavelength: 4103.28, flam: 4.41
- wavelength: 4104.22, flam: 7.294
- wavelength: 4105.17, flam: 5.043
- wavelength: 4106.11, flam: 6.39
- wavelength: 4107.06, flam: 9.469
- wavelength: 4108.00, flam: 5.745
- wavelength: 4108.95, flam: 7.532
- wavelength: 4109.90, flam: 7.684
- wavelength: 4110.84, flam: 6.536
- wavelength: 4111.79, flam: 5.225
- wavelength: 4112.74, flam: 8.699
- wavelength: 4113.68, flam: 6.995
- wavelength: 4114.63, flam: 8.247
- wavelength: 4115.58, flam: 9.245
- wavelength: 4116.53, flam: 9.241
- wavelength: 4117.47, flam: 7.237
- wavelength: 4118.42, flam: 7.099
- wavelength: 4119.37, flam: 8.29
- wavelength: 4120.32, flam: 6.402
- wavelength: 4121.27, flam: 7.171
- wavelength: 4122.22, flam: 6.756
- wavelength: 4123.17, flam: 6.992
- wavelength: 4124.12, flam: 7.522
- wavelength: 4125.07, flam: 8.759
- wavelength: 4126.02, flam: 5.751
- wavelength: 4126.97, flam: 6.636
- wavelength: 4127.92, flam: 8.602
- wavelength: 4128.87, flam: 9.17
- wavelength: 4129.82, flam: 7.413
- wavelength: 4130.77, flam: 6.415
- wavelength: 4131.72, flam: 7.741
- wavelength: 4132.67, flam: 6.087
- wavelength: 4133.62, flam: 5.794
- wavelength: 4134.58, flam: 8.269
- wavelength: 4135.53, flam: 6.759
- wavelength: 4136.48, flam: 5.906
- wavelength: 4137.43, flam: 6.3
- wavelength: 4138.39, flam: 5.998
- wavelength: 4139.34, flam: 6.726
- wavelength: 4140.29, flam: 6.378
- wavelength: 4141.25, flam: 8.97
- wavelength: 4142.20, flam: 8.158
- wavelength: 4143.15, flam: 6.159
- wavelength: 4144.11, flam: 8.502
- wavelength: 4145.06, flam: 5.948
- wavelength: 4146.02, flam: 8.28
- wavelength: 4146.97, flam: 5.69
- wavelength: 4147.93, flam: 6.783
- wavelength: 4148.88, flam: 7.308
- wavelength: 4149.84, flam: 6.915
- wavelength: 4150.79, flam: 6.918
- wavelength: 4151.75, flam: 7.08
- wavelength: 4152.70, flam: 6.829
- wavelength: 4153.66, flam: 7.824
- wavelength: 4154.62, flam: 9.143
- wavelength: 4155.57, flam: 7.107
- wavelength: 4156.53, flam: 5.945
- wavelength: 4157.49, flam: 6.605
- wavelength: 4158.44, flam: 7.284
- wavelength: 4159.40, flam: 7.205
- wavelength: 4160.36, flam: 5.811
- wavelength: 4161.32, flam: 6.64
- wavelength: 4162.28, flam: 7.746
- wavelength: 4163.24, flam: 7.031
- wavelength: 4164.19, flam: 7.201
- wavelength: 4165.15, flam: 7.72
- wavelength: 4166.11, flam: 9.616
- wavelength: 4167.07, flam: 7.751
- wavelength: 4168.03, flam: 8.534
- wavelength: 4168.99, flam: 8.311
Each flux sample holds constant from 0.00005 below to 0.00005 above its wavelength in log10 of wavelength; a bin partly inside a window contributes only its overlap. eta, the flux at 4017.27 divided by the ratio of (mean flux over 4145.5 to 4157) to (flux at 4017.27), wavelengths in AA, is 10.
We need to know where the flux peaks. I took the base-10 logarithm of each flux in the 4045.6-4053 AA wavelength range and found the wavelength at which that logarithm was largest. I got 4050.71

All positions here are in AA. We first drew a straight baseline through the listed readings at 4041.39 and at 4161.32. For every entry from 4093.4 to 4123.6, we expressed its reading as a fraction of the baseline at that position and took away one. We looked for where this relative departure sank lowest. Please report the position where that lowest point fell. 4103.28 AA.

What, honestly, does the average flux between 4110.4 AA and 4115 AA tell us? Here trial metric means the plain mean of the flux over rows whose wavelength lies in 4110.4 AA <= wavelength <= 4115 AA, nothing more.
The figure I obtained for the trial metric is 7.1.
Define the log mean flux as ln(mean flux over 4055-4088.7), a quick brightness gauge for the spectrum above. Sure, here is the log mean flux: 1.92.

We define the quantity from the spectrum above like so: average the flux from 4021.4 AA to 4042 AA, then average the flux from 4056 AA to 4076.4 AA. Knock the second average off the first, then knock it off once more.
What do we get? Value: -5.3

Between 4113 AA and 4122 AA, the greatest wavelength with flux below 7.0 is 4120.32 AA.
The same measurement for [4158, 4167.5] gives 4161.32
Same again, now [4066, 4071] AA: 4067.53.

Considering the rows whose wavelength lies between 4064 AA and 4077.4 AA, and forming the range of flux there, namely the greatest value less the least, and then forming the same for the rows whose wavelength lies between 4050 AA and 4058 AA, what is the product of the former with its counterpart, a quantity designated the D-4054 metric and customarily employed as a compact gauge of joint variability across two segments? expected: 16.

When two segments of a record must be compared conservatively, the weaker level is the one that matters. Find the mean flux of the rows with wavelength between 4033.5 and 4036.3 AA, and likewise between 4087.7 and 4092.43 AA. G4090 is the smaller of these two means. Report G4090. 7.18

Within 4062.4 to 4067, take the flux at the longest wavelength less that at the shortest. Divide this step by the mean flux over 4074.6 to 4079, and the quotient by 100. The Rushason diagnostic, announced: 0.005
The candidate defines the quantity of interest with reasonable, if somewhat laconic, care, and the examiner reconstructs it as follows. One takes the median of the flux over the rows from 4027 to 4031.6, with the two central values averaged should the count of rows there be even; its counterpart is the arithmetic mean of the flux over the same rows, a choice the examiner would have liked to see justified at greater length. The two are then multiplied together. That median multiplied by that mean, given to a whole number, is 61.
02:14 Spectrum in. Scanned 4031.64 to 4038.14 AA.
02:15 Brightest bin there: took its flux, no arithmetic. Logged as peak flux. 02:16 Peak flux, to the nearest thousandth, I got 9.132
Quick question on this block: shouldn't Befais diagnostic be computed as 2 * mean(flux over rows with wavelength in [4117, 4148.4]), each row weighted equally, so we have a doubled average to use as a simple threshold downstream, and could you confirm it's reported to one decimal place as 14.2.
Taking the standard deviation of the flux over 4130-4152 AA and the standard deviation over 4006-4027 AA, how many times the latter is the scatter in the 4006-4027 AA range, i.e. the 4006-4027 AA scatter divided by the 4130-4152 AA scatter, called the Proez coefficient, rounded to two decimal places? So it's 1.24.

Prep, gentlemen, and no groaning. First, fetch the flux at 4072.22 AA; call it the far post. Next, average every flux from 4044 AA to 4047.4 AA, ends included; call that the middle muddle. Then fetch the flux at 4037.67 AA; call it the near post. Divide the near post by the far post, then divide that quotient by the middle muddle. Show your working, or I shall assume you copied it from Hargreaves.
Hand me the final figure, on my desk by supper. 0.194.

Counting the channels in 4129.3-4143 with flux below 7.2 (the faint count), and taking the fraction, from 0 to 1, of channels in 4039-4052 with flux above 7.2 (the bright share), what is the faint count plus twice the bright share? 10.0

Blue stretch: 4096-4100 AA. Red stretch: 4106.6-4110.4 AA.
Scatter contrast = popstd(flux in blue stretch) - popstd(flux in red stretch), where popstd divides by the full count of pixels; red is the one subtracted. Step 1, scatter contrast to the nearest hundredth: -0.59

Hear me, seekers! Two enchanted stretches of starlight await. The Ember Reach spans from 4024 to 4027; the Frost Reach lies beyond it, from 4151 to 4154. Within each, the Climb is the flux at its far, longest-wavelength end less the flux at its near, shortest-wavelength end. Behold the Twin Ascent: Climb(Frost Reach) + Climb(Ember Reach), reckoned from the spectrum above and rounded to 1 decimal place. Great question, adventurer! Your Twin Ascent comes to 0.1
